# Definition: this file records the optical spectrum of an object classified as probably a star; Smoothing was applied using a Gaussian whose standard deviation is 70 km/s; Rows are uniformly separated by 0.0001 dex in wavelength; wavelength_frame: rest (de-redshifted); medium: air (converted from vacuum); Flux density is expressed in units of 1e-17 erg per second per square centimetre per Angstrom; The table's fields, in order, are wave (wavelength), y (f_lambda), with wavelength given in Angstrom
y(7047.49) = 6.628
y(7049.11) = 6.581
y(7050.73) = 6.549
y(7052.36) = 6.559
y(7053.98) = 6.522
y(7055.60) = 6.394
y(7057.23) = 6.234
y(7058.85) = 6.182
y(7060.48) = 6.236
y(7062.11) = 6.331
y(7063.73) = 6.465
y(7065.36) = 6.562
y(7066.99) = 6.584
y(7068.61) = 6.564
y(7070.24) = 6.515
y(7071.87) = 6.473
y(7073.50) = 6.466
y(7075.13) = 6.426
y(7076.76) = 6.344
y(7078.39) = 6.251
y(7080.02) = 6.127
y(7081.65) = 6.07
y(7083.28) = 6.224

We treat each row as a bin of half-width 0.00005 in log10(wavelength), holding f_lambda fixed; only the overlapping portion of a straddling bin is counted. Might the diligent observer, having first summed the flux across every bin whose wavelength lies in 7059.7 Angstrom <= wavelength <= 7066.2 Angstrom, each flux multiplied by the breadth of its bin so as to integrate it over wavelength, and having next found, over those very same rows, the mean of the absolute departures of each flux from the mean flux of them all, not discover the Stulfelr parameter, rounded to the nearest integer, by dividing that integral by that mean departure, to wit 362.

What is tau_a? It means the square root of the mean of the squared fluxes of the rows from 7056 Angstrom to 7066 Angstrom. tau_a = 6.34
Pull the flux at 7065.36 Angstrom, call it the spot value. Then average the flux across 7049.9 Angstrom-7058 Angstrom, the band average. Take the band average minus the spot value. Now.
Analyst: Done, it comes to -0.11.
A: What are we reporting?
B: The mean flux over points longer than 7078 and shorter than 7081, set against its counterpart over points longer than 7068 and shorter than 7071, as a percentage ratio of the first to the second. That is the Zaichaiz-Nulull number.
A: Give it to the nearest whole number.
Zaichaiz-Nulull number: 95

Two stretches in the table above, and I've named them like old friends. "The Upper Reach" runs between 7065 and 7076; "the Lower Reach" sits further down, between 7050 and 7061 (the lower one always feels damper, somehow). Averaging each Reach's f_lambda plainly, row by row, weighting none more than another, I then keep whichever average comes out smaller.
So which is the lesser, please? 6.38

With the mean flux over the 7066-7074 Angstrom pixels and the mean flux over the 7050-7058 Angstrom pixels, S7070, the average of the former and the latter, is 6.49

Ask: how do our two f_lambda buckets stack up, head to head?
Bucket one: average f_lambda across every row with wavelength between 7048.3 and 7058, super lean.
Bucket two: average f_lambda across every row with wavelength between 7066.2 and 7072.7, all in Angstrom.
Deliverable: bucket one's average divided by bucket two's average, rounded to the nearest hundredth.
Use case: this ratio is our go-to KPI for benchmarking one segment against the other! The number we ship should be 0.99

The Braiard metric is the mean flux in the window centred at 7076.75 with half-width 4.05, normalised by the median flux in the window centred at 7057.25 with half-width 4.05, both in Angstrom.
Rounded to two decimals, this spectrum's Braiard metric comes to 1.01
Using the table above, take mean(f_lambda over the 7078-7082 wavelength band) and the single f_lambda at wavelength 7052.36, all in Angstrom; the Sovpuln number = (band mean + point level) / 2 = 6.35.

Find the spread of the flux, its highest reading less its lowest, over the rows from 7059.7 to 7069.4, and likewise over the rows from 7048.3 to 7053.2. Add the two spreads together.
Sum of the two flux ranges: 0.38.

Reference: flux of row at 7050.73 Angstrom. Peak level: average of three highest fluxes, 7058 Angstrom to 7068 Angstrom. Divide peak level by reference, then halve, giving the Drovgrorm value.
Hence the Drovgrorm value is 0.50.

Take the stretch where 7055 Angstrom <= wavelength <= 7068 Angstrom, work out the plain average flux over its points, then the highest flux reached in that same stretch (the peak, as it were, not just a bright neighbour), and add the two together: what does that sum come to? 13.0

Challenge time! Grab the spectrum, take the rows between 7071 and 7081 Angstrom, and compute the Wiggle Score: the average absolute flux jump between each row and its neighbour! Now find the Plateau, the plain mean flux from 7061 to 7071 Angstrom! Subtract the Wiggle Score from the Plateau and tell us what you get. 6.43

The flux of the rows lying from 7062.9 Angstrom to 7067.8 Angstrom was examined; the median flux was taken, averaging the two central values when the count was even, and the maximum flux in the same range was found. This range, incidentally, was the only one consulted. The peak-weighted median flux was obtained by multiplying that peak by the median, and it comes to 43.2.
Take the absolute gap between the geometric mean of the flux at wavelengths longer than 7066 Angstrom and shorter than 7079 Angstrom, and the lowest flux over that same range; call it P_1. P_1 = 0.201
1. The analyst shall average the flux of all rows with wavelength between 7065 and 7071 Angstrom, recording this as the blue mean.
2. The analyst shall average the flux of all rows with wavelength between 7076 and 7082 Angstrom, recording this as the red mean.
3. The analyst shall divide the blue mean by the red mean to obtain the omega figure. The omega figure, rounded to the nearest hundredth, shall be 1.06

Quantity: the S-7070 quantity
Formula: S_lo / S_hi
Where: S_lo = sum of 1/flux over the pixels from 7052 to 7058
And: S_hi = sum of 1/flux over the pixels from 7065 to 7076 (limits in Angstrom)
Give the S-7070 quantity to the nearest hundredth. 0.58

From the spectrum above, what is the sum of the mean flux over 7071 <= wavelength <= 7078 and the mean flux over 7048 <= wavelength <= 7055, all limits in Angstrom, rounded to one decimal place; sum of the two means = 13.0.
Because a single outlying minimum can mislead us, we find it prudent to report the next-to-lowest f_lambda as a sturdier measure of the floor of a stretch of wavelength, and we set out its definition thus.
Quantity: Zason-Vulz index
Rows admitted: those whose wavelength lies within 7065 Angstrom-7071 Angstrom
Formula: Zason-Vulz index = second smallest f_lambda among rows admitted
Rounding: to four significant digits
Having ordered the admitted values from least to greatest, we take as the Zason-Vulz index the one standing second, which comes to 6.562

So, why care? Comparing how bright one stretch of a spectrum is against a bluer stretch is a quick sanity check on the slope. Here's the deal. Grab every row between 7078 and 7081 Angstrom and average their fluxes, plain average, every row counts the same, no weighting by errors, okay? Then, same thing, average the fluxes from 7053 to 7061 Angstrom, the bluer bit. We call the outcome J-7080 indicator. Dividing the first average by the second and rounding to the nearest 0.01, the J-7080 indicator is 0.98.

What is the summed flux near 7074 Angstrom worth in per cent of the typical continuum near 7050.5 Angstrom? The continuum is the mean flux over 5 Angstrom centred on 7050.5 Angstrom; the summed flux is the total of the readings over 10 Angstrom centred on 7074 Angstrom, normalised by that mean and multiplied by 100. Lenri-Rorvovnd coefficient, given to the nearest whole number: 586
